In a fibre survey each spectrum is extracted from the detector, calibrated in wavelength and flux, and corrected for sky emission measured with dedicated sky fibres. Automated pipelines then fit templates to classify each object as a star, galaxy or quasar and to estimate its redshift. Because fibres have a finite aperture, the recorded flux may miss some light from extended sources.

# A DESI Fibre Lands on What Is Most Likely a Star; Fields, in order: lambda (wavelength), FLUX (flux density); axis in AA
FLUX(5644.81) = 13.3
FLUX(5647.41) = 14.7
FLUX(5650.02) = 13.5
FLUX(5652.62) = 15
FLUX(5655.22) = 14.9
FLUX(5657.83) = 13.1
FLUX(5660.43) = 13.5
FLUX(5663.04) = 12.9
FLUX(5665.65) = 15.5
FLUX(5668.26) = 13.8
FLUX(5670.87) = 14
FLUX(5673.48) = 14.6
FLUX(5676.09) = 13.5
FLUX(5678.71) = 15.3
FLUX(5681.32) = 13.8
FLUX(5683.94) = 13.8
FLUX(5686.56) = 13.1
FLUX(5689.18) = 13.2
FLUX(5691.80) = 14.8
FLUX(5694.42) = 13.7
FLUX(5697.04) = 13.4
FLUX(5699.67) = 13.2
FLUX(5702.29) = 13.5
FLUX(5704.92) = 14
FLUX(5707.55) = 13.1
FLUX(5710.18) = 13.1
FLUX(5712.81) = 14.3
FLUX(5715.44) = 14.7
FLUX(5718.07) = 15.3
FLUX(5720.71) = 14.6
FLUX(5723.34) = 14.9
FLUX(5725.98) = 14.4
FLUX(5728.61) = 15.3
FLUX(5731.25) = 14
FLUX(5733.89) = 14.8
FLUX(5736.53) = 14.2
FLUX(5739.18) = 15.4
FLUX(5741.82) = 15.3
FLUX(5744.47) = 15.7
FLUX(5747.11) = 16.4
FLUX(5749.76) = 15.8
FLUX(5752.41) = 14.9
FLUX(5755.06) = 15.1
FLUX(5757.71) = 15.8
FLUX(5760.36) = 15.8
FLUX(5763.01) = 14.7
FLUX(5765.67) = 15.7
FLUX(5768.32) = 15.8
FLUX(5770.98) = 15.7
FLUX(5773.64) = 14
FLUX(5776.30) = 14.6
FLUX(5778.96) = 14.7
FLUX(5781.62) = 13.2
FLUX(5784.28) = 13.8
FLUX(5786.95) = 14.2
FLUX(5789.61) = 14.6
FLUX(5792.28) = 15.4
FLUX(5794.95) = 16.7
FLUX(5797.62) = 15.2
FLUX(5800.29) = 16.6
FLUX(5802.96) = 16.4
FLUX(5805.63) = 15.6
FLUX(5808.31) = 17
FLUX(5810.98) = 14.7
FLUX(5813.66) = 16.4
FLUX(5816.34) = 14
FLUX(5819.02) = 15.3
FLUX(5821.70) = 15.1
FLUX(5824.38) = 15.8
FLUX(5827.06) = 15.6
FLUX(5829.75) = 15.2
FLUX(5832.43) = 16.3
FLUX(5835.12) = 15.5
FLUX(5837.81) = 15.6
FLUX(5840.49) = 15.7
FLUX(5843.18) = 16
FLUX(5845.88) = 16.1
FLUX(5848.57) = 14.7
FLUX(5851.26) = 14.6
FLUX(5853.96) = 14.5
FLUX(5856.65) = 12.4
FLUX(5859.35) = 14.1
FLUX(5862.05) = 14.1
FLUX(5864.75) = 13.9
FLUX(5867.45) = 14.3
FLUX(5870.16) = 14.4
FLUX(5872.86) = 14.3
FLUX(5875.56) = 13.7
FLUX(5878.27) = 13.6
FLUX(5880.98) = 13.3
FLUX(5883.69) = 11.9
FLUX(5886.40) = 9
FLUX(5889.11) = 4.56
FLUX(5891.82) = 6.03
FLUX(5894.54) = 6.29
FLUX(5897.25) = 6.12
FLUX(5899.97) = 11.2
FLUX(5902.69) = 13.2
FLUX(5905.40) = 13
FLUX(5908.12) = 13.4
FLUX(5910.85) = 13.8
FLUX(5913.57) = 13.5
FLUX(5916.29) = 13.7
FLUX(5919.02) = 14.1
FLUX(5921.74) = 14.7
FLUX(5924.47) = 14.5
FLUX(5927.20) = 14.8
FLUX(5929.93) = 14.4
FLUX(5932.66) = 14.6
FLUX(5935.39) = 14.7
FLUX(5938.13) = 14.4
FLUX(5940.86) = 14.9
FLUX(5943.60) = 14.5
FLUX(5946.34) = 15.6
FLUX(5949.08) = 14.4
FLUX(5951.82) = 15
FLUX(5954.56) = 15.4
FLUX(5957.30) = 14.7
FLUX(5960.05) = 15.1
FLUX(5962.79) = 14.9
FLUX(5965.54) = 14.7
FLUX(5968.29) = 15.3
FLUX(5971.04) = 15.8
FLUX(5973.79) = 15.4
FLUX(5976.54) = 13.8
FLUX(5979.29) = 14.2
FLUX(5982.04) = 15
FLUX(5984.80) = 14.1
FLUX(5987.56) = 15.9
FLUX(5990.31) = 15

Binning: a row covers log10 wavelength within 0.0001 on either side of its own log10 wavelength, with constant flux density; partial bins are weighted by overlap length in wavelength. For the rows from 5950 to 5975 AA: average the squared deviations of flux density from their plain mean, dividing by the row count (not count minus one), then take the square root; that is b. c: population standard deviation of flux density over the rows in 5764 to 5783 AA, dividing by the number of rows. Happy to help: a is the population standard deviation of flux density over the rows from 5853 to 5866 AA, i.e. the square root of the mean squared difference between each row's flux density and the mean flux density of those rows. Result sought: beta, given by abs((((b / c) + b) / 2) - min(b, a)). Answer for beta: 0.02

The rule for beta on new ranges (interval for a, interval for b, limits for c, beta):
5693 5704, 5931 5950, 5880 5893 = 0.07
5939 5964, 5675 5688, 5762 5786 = 0.43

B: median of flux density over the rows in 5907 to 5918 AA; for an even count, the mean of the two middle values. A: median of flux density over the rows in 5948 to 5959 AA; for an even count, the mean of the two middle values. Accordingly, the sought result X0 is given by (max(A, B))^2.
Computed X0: 221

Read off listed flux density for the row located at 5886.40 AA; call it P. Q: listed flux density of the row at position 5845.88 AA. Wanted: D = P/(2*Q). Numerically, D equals 0.28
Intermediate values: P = 9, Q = 16.1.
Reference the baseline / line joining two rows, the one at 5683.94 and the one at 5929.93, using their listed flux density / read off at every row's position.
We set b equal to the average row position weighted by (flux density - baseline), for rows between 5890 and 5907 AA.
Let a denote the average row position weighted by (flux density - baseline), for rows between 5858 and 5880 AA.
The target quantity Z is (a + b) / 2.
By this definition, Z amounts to 5884.3 AA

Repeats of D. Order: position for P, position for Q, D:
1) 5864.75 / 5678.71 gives 0.45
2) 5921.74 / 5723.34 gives 0.49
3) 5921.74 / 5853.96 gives 0.51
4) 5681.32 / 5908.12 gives 0.51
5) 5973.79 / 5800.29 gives 0.46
